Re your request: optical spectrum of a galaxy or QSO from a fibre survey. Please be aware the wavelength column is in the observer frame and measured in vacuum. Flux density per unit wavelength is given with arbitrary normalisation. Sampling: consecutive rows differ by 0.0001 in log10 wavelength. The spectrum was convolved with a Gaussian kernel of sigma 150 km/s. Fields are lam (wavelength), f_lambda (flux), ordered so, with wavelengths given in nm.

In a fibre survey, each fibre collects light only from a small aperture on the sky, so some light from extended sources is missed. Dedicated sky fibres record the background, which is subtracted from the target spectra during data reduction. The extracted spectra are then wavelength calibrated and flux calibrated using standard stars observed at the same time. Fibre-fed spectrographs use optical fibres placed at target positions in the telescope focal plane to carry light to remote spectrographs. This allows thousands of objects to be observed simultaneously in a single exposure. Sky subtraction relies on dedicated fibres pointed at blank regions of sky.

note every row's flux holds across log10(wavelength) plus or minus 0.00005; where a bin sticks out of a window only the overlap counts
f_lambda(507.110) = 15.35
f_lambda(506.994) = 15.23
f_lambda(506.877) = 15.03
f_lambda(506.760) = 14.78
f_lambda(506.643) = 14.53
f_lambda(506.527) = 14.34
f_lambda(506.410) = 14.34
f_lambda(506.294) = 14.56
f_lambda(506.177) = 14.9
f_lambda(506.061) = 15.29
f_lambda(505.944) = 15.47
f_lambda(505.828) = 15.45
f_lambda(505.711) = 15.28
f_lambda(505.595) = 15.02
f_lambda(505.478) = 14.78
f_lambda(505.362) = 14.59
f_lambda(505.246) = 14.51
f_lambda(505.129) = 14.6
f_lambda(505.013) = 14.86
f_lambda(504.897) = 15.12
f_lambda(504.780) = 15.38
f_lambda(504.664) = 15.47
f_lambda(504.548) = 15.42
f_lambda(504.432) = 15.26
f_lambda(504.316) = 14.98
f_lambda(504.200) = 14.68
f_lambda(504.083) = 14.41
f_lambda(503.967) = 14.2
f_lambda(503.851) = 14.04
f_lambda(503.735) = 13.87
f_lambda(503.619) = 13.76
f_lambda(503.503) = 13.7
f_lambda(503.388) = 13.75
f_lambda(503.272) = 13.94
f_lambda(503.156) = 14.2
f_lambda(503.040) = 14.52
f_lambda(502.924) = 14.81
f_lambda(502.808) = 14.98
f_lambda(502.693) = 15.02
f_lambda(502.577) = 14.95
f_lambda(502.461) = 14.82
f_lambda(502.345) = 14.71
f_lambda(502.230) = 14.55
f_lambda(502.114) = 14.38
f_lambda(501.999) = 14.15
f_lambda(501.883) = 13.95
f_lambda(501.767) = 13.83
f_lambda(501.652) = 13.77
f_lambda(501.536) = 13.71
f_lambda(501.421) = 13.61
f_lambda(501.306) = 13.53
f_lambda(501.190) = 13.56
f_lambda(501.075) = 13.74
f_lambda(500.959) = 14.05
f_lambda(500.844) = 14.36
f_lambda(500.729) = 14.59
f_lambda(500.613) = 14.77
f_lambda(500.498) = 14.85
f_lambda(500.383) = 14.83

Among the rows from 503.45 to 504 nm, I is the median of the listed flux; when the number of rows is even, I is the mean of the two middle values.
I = 13.9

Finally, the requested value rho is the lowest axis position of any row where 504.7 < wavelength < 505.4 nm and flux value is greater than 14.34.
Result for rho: 504.780 nm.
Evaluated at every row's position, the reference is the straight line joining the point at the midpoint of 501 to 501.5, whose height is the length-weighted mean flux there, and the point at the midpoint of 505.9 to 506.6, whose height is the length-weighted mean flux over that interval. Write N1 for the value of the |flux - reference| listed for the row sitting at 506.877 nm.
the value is 0.1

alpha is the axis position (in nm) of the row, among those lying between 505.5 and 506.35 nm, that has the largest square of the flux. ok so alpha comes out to 505.944 nm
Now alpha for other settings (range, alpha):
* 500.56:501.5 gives 500.613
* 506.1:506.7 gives 506.177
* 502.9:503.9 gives 502.924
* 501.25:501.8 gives 501.767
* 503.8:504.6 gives 504.548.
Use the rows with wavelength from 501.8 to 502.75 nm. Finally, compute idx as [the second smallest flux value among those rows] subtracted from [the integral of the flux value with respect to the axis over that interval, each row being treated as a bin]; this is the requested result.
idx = -0.34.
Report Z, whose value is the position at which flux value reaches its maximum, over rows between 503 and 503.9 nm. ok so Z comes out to 503.040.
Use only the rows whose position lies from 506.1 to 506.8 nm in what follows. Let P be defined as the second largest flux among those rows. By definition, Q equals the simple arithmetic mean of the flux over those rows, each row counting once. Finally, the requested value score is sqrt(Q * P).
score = 14.7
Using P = 14.78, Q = 14.6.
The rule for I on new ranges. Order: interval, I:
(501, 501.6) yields 13.6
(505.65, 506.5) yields 15.3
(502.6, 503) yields 15.0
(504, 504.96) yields 15.2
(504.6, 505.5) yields 14.8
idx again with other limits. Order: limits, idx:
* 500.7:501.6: -1.07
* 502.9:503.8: -1.11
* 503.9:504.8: -0.96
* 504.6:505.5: -1.16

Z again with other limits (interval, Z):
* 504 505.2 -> 504.664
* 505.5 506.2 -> 505.944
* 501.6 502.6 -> 502.577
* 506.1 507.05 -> 506.994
